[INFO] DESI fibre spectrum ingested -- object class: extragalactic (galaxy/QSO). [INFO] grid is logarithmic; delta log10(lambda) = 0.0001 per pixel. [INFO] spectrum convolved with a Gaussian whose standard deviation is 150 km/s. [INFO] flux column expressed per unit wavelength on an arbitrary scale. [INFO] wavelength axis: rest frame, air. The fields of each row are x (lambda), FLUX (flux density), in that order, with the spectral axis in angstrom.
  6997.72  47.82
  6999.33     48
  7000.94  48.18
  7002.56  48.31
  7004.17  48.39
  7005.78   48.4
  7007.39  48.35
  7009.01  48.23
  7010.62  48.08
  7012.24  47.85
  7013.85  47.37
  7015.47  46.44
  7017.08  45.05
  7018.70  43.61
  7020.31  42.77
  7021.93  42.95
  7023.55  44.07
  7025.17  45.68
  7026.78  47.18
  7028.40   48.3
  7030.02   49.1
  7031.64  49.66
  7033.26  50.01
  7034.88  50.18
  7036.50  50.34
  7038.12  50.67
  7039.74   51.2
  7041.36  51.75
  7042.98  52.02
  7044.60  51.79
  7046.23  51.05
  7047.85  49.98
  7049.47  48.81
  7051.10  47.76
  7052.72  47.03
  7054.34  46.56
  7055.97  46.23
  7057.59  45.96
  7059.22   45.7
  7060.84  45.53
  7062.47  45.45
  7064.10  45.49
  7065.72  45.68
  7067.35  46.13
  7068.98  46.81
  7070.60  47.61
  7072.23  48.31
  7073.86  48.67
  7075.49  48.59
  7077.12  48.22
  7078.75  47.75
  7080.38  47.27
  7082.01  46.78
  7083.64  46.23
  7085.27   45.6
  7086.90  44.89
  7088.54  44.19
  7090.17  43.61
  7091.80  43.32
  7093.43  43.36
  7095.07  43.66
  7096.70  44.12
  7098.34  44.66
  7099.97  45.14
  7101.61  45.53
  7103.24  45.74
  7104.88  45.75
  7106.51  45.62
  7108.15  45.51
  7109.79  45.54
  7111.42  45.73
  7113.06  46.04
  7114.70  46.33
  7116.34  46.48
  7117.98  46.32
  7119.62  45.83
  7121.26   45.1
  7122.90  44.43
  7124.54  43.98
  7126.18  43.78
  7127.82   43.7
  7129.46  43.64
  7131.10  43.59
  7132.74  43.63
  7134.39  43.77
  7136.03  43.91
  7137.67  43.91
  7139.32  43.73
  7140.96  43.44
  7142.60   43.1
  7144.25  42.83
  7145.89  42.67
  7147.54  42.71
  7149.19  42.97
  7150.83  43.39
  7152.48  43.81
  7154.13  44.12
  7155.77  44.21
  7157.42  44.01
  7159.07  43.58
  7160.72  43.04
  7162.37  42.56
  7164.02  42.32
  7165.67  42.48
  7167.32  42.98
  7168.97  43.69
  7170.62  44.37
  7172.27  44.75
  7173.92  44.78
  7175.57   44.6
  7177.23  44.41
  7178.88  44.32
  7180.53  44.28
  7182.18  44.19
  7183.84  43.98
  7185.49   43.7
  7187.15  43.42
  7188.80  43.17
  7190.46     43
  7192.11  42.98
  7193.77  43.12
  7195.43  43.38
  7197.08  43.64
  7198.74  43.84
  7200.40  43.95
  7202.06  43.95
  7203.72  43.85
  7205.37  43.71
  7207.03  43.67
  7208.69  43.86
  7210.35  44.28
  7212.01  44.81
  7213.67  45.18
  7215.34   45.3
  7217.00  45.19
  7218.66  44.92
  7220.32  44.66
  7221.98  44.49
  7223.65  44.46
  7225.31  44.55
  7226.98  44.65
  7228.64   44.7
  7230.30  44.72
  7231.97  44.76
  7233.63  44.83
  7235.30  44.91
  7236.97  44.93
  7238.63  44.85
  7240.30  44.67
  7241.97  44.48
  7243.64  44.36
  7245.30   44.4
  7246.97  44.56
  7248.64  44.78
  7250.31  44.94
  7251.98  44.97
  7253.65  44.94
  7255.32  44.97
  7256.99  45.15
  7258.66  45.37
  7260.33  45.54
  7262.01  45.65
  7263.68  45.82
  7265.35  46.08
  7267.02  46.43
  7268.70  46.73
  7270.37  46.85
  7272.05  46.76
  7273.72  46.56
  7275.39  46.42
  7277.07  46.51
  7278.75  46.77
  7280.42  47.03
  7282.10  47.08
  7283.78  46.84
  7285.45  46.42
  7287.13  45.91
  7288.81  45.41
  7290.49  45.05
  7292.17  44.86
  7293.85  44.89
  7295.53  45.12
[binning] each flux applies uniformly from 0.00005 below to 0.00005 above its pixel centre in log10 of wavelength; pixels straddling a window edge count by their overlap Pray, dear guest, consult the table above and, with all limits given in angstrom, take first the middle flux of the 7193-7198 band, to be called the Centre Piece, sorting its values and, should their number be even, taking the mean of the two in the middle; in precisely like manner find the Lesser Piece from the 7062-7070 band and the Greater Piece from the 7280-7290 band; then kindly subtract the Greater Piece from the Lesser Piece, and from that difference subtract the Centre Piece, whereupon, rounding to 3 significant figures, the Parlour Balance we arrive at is -44.3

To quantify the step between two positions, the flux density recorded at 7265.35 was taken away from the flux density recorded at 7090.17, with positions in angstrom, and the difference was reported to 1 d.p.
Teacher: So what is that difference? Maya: -2.5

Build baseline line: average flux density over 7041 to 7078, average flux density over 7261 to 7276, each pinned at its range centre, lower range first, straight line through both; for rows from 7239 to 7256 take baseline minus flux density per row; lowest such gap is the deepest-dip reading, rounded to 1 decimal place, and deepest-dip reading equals 1.5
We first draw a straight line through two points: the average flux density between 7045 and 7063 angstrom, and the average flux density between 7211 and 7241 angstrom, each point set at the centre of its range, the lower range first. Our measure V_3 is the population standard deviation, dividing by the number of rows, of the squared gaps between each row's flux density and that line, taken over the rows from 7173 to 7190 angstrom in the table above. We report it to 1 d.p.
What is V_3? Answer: 1.3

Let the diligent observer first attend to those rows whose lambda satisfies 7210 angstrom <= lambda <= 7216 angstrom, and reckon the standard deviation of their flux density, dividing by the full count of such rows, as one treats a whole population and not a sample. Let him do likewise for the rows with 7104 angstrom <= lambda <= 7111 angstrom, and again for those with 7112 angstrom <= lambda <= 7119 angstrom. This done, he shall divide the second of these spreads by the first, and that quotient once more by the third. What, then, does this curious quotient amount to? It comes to 1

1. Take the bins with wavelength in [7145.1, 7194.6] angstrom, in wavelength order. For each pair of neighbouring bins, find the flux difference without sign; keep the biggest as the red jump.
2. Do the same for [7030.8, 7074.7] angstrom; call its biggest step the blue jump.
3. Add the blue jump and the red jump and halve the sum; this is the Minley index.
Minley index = 0.94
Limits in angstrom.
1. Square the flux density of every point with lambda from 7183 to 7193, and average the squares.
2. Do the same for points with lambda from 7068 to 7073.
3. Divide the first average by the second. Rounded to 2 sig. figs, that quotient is 0.83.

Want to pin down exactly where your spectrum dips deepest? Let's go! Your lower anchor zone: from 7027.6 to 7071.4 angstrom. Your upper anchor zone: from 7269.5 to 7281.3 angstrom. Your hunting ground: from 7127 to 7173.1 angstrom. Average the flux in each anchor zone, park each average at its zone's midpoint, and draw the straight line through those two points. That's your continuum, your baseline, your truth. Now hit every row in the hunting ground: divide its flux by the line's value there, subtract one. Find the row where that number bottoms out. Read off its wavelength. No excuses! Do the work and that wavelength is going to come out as 7164.02 angstrom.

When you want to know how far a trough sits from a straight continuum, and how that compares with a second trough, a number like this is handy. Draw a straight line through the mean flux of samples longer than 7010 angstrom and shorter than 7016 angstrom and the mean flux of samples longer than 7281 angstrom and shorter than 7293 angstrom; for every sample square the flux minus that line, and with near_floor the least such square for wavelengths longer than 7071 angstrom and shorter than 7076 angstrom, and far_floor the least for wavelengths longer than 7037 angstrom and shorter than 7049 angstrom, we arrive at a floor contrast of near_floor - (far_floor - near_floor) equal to -5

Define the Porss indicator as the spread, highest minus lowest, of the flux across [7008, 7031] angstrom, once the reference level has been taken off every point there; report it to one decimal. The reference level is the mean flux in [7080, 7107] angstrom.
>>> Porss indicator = 6.3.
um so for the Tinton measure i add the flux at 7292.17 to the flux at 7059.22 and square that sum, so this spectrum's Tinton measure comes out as 8201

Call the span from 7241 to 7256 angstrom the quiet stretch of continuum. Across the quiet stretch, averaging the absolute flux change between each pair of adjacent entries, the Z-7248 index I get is 0.1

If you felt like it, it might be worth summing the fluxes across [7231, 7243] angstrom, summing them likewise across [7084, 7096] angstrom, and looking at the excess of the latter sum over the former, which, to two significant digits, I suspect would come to -4.8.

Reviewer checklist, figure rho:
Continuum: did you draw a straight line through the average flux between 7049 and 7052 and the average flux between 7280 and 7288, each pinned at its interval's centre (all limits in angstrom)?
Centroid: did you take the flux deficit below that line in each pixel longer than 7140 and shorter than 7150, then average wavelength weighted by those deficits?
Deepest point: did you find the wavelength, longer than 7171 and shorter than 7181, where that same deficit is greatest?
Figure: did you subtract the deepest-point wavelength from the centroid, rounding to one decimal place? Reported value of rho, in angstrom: -35.4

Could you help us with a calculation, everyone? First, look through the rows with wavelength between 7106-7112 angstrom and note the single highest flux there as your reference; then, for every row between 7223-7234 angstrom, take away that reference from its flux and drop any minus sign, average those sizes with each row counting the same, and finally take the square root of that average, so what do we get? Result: 1.0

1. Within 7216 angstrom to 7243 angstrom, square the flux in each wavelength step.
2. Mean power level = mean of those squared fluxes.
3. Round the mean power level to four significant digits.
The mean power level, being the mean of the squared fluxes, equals 2001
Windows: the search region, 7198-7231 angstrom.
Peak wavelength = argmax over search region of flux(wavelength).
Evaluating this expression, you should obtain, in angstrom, 7215.34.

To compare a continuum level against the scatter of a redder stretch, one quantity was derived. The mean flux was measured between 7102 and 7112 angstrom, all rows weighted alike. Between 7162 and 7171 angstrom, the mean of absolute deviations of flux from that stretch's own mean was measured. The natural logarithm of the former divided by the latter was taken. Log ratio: 4.3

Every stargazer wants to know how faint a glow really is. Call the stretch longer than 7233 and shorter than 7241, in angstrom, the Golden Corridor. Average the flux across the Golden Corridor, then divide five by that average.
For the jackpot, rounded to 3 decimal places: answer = 0.112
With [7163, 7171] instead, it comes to 0.116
